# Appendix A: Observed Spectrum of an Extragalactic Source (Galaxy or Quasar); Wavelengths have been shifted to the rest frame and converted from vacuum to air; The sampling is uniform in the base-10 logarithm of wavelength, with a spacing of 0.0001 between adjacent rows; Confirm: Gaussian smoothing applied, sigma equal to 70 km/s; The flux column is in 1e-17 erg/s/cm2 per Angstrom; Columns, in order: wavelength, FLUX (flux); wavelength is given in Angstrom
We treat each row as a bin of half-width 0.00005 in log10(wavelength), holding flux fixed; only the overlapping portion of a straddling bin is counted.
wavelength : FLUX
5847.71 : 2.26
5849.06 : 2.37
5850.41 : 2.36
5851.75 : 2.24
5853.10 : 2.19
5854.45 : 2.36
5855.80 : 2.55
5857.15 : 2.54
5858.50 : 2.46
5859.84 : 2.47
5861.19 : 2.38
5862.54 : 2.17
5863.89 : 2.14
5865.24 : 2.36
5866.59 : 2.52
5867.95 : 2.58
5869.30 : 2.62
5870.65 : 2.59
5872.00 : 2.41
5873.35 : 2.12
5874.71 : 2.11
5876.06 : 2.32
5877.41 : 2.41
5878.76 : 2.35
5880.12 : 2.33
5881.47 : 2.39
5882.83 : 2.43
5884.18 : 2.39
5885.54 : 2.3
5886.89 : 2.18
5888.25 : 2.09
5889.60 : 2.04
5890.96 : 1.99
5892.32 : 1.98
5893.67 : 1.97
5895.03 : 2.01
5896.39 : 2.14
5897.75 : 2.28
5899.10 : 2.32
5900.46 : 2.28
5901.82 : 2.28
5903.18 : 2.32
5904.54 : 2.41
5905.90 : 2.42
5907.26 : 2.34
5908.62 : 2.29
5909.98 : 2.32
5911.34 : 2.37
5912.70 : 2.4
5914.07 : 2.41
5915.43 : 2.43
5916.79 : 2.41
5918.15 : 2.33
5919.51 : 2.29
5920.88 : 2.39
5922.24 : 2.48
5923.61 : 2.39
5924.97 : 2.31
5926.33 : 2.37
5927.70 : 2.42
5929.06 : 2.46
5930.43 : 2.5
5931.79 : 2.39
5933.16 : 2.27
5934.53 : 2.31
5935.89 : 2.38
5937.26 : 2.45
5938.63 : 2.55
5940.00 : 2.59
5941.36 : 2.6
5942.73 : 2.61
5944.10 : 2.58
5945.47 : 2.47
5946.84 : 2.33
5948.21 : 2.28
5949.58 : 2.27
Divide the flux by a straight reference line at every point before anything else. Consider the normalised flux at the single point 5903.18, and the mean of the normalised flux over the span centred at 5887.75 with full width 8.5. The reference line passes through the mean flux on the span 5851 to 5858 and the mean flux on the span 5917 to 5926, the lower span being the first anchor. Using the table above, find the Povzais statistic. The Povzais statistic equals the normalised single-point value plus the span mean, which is 1.89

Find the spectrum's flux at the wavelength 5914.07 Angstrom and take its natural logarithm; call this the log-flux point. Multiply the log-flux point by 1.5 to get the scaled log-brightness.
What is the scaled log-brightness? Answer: 1.32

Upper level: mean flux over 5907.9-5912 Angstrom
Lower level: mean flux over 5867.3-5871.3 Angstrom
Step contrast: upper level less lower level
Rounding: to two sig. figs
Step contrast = -0.27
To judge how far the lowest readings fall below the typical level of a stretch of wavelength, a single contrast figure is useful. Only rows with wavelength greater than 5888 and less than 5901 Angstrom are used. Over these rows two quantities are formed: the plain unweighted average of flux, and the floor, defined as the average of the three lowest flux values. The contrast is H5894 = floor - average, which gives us -0.130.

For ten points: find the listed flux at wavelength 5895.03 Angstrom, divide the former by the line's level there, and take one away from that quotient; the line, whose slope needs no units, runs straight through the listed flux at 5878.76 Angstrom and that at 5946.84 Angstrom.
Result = -0.14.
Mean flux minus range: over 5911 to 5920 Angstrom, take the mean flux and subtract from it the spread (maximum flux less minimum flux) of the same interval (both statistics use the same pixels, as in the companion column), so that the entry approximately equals 2.24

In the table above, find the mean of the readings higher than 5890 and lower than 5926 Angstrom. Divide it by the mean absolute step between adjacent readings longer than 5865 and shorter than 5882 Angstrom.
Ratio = 22.7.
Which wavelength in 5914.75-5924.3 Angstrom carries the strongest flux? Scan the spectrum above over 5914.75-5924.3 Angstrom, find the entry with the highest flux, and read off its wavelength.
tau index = 5922.24 Angstrom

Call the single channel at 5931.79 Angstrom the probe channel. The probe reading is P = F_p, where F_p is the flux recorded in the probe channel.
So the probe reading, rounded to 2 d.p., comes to 2.39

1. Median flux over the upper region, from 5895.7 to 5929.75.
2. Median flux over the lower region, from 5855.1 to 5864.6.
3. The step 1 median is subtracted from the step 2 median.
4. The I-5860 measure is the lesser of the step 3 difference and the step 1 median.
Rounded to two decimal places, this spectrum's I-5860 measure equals 0.09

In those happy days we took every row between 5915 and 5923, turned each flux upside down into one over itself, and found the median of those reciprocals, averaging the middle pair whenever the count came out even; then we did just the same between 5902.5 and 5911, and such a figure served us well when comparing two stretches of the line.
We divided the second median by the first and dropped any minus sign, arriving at 1.03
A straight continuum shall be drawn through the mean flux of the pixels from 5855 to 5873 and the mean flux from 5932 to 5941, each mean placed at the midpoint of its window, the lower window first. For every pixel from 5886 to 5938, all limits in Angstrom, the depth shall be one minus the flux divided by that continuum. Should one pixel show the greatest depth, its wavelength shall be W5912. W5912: 5893.67 Angstrom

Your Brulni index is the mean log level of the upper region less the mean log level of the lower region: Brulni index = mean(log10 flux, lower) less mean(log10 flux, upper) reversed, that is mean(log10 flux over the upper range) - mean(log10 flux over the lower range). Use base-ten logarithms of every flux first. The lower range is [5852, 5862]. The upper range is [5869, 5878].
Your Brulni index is -0.010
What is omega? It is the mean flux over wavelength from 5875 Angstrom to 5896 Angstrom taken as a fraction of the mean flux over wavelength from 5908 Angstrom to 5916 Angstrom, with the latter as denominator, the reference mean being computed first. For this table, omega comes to 0.93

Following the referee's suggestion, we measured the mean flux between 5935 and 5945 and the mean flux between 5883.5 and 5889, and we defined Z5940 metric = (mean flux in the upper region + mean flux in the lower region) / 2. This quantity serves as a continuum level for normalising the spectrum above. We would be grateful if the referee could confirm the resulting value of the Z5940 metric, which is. 2.39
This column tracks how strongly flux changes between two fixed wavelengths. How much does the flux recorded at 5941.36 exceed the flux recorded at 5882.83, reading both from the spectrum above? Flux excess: 0.17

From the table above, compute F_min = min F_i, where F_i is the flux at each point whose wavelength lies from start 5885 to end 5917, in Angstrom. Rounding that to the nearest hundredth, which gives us 1.97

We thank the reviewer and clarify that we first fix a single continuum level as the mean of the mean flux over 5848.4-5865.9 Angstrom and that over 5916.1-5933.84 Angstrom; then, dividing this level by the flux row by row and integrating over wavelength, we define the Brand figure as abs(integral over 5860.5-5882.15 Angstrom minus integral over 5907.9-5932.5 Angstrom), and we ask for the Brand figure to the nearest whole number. 3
